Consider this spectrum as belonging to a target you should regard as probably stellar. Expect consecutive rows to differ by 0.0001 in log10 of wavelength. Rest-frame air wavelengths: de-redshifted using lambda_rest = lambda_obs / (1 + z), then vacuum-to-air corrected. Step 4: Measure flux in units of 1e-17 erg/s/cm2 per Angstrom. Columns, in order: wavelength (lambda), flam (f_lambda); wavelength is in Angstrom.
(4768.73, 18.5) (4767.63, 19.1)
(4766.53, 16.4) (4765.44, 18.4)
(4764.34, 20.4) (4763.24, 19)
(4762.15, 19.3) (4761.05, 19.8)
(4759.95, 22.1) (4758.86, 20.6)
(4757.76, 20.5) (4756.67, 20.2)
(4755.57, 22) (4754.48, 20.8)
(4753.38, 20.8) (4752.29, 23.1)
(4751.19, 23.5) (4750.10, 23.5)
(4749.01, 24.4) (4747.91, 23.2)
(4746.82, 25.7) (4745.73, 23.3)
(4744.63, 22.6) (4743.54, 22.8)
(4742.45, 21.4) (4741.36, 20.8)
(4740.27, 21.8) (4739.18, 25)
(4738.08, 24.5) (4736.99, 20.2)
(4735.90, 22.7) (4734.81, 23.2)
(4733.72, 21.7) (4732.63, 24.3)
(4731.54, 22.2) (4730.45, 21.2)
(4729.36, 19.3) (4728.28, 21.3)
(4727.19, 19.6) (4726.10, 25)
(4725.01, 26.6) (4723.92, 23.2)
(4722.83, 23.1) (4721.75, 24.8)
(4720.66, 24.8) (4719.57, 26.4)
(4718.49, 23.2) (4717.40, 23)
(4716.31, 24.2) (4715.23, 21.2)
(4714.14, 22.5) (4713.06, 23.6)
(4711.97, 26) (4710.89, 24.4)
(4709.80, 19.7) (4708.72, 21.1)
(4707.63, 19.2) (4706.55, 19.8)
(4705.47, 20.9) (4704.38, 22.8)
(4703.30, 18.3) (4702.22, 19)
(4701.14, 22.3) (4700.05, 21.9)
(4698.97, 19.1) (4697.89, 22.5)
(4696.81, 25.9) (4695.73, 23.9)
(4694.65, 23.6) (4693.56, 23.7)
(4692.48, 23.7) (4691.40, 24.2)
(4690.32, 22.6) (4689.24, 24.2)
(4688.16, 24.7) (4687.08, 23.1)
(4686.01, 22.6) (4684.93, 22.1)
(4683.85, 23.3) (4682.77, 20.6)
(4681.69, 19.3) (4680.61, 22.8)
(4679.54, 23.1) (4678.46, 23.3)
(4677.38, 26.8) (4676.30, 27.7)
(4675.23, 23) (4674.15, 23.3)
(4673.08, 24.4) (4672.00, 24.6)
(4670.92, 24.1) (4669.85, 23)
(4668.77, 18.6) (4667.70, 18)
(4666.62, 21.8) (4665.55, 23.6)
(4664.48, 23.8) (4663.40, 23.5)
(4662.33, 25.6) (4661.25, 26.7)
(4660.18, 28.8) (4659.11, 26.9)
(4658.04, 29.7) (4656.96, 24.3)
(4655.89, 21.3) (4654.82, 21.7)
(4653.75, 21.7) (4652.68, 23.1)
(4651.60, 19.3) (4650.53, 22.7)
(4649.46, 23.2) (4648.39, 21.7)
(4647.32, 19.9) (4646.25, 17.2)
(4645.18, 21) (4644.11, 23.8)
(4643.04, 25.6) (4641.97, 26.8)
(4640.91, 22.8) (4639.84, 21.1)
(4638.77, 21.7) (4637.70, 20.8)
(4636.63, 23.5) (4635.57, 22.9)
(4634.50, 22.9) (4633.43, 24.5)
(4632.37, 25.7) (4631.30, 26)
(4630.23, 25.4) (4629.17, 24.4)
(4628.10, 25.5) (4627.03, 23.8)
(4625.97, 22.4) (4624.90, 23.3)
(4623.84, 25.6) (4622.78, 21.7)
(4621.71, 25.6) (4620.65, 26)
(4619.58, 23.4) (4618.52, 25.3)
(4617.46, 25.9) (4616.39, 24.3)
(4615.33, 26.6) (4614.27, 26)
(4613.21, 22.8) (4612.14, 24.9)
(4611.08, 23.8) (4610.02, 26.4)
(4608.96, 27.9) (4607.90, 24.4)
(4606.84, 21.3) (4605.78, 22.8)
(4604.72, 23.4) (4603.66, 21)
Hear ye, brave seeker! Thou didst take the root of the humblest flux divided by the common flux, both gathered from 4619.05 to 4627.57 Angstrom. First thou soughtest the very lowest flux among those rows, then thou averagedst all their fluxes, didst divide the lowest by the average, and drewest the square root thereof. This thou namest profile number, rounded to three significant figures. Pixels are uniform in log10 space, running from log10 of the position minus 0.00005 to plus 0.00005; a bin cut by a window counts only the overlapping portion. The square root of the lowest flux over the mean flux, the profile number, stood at 0.951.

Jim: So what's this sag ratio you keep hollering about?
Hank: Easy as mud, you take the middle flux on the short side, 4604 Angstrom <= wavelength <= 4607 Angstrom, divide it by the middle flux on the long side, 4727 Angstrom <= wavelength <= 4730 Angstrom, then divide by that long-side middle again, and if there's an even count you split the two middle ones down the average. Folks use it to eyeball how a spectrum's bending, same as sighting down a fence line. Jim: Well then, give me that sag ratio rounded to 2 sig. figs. 0.059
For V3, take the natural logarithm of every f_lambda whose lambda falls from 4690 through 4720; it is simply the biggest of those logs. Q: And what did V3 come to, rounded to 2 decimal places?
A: 3.27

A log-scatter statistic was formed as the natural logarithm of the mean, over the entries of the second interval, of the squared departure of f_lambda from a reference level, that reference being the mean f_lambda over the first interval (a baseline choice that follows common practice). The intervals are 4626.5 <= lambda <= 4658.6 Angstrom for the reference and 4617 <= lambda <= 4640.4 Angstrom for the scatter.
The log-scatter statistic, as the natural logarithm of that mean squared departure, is 1.25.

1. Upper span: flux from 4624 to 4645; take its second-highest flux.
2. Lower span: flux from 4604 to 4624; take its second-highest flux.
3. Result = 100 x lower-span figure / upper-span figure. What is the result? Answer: 102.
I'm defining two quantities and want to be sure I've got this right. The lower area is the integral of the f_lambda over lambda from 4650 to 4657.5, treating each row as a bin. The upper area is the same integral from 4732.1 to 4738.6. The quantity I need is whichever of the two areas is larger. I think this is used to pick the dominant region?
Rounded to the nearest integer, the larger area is 165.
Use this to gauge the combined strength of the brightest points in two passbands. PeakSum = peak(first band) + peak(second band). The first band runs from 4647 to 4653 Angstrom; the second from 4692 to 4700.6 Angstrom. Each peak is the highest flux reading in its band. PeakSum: 49.1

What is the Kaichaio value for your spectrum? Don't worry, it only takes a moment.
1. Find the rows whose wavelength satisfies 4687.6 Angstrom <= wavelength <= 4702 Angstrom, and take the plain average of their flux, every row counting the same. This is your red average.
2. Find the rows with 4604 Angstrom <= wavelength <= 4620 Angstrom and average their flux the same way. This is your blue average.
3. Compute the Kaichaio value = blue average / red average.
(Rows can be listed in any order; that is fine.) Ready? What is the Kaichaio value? 1.06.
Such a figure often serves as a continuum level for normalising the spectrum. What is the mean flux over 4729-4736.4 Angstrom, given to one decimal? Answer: 22.1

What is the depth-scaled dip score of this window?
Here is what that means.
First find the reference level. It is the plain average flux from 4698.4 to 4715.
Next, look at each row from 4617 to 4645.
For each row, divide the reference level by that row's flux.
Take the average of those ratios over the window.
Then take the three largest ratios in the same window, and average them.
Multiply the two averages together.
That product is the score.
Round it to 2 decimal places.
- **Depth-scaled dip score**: 0.90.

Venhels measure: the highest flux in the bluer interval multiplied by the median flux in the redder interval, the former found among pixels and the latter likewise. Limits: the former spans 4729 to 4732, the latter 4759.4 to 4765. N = 440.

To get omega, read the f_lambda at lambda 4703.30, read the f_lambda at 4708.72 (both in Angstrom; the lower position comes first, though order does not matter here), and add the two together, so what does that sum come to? 39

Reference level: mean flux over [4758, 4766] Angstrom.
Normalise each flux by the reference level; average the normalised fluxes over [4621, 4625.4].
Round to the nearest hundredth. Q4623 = 1.21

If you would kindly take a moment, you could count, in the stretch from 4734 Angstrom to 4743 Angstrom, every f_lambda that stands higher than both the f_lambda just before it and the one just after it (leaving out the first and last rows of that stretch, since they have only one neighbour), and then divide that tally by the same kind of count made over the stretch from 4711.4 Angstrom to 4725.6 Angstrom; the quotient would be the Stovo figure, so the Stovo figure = 0.50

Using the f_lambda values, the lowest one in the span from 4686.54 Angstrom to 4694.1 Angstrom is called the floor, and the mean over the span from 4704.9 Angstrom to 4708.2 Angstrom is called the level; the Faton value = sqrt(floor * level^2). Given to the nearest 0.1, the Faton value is 94.9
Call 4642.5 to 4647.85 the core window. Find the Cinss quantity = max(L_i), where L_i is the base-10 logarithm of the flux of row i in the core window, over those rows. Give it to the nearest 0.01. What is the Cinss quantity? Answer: 1.41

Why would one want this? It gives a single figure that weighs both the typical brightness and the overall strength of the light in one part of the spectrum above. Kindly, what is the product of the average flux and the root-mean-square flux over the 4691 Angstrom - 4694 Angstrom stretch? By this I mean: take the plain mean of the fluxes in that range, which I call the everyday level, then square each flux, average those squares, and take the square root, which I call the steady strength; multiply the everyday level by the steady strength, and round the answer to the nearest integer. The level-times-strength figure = 570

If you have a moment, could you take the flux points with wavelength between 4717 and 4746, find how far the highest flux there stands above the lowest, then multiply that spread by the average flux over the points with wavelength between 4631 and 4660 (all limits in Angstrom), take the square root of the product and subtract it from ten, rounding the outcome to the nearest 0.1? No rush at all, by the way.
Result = -3.0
